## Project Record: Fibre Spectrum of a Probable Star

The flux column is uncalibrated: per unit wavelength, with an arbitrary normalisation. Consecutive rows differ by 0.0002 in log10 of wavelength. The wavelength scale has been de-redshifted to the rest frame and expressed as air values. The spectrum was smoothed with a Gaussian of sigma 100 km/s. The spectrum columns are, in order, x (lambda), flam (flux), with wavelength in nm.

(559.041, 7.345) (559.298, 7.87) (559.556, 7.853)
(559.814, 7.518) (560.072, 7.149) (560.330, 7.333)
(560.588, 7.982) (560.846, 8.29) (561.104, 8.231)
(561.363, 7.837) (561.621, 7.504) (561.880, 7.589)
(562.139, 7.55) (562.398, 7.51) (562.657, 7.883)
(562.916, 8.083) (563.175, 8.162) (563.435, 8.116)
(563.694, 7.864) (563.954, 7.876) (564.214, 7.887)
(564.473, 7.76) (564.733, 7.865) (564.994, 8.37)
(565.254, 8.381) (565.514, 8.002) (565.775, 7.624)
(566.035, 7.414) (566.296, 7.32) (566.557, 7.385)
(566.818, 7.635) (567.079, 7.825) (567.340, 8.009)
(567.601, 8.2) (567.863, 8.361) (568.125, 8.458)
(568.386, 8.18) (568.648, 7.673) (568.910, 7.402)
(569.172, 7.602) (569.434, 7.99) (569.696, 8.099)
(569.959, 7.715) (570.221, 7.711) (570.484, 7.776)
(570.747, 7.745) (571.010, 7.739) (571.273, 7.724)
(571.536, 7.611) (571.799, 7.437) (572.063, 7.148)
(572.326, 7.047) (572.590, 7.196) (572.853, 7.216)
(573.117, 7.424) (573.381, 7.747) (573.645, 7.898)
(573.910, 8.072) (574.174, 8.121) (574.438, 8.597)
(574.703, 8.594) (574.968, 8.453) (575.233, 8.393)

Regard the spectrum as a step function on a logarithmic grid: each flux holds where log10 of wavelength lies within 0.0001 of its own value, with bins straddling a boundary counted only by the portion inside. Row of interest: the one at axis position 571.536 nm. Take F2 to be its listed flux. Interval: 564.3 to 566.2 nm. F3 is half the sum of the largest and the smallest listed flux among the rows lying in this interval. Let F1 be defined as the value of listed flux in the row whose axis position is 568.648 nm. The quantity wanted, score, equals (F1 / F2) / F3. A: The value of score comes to 0.128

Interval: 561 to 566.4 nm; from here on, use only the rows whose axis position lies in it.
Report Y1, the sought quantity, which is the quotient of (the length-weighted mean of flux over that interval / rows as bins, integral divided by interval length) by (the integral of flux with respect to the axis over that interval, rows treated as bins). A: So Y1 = 0.19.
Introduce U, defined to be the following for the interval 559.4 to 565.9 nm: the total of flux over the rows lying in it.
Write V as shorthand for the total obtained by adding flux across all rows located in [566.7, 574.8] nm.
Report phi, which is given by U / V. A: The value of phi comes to 0.8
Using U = 196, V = 242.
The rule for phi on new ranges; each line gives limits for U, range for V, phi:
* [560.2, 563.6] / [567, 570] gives 1.1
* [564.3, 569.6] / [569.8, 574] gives 1.3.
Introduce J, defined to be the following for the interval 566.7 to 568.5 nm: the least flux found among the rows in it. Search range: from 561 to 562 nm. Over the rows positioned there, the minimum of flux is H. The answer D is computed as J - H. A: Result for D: 0.1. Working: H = 7.504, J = 7.635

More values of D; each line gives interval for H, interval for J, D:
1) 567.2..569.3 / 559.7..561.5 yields -0.3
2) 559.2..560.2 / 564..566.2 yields 0.3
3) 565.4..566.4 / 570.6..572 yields 0.1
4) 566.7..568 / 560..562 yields -0.5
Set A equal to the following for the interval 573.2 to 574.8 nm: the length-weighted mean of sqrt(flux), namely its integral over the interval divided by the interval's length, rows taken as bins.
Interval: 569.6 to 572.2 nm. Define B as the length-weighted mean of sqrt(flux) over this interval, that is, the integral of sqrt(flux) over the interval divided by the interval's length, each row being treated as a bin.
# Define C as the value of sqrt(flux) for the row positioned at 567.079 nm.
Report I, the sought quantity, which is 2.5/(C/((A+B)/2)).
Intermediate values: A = 2.85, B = 2.77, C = 2.80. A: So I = 2.511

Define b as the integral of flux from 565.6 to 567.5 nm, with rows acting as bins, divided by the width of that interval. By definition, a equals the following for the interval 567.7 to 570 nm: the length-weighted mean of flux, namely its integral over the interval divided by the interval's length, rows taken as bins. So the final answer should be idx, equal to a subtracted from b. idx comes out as -0.3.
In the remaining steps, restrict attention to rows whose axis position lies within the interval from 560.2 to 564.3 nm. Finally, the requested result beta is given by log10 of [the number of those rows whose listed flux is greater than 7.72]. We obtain 1.04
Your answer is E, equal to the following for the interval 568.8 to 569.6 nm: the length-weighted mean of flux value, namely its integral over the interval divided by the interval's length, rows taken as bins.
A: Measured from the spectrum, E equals 7.70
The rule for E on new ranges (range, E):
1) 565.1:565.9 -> 8.02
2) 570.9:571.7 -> 7.68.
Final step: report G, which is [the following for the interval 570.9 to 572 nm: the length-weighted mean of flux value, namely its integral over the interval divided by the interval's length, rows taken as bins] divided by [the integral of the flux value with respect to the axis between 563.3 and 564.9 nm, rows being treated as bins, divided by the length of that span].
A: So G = 0.96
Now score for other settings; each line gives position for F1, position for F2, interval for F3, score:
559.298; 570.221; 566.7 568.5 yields 0.127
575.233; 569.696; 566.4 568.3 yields 0.131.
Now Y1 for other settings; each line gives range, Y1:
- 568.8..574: 0.19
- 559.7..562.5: 0.36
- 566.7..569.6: 0.34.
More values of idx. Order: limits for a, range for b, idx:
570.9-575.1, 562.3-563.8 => 0.2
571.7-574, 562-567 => 0.4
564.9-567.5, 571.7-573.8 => -0.4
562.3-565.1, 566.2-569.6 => -0.1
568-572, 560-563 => 0.0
